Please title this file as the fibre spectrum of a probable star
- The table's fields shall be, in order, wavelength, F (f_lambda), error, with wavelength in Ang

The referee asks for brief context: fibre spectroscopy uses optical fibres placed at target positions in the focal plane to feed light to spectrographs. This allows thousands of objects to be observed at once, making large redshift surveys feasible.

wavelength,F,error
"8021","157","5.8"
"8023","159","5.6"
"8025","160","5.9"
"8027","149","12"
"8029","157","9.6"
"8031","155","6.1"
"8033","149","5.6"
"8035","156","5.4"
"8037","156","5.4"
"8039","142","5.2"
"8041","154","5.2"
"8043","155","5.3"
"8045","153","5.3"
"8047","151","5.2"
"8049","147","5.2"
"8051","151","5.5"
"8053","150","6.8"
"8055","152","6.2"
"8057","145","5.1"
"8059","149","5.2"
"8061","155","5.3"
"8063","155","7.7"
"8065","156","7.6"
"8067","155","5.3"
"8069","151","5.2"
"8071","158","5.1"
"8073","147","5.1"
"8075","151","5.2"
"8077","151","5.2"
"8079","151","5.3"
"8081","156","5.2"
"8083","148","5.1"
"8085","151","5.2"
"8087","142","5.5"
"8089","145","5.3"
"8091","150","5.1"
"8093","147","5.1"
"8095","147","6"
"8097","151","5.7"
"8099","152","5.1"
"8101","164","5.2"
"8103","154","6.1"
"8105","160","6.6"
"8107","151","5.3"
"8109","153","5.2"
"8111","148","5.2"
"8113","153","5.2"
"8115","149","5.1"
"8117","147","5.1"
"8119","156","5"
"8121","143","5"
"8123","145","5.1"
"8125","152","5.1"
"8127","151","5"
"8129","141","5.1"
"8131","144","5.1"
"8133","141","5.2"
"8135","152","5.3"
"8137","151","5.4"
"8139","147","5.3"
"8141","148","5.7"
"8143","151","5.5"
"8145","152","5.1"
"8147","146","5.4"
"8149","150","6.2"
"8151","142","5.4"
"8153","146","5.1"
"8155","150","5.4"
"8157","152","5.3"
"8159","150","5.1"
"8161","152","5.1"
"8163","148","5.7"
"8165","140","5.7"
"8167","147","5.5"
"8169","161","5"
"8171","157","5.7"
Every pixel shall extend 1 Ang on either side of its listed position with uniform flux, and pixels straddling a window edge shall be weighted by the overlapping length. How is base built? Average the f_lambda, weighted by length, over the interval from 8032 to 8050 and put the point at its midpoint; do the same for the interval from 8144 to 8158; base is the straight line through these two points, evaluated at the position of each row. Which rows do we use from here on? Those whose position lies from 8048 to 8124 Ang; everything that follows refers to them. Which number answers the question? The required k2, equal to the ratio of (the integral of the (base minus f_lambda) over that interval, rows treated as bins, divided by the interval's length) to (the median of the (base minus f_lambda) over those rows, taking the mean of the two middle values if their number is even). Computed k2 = 1.4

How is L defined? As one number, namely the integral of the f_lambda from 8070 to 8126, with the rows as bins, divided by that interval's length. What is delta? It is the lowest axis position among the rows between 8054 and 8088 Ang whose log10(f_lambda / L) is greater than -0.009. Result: 8055 Ang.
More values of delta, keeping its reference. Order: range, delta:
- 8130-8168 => 8135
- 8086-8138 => 8091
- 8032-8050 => 8033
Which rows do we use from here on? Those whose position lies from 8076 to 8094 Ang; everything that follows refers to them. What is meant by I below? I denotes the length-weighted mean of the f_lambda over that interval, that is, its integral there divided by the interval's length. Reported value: 149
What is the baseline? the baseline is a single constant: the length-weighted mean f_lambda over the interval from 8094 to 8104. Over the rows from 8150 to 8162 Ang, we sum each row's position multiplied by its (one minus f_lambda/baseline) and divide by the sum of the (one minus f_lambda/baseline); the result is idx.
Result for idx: 8153.8 Ang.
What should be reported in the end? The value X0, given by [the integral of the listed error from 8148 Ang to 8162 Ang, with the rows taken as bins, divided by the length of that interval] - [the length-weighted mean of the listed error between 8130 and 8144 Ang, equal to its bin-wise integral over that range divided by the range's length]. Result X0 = 0.01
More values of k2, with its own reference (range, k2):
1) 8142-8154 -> 1.9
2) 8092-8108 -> 1.9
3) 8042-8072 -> 1.3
